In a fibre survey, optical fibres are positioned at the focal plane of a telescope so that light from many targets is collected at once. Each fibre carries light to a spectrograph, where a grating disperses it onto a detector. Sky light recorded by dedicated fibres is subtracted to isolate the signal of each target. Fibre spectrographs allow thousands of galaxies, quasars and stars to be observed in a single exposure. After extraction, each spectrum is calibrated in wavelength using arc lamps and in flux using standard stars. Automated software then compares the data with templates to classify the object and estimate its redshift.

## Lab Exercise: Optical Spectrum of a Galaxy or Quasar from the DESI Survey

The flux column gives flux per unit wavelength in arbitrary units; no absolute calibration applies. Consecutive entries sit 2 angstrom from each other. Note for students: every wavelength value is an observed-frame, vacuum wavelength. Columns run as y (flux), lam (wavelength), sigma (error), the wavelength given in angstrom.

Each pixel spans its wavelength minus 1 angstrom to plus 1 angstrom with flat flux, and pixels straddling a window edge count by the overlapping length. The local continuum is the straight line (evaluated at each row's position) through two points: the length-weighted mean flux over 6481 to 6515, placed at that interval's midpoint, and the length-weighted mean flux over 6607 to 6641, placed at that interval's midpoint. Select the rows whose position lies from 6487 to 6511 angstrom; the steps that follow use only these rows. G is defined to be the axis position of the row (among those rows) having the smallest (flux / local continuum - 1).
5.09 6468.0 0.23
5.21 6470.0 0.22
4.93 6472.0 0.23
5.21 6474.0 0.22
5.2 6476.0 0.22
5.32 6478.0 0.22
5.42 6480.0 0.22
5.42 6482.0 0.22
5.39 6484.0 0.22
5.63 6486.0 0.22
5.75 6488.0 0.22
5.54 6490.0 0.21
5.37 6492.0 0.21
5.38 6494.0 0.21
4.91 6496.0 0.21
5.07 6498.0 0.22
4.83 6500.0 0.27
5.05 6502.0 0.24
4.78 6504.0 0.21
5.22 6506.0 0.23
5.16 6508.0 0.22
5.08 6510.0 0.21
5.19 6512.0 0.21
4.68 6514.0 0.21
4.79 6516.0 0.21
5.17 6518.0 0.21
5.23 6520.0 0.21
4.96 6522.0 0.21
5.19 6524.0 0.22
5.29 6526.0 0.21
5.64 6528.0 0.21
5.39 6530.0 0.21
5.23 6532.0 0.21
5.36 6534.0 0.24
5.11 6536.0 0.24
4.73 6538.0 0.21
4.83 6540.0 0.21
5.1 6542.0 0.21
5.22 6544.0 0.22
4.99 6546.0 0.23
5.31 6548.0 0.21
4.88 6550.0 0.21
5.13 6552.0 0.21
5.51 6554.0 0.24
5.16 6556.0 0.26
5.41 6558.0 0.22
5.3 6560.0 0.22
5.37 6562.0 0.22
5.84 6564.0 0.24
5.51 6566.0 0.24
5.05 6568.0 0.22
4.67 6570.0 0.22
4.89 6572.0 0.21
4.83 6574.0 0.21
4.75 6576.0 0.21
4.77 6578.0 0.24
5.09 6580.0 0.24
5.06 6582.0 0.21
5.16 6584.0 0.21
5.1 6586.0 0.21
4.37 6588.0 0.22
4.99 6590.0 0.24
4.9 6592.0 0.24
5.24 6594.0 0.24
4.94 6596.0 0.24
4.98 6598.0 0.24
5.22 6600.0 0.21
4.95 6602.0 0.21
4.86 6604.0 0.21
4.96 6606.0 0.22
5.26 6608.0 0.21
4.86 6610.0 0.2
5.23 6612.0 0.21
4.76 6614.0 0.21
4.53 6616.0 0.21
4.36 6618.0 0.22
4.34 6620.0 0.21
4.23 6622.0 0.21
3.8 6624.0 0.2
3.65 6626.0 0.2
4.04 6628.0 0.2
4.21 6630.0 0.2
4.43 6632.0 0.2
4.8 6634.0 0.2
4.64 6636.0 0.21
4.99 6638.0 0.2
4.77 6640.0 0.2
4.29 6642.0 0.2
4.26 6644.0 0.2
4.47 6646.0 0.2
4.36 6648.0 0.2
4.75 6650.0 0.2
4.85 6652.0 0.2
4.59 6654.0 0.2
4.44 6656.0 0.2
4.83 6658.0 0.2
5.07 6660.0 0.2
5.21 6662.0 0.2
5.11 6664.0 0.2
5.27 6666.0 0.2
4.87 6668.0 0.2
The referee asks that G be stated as 6504.0 angstrom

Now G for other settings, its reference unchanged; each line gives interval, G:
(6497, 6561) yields 6514.0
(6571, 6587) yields 6576.0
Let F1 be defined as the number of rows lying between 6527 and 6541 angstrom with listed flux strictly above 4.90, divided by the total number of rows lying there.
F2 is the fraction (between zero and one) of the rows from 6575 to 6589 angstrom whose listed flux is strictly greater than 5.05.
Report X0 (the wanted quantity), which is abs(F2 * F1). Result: 0.41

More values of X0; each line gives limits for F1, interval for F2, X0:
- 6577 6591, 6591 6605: 0.20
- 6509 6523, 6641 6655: 0.00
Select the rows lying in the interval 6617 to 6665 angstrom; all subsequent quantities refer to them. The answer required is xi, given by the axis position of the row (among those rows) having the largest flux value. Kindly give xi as 6662.0 angstrom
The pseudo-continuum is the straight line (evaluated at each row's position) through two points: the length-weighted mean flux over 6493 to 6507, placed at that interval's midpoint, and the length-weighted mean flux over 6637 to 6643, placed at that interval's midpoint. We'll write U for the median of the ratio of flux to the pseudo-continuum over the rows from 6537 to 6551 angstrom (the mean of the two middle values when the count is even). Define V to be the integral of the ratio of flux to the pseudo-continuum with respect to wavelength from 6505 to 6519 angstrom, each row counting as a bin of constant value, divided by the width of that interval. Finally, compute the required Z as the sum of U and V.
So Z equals 2.02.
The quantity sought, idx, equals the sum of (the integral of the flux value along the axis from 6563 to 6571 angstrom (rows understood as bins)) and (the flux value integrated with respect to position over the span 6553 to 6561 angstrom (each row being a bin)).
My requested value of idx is 85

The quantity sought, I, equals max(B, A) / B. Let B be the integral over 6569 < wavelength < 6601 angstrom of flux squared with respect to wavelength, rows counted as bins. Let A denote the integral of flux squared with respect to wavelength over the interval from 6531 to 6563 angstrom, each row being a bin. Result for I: 1.10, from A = 855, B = 781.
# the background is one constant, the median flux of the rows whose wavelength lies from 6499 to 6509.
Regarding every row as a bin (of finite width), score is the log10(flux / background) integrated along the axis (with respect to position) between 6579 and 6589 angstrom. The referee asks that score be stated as -0.09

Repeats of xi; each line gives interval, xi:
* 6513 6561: 6528.0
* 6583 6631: 6608.0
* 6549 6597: 6564.0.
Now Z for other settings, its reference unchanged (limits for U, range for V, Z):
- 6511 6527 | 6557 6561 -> 2.13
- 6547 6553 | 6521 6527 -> 2.08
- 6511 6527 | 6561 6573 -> 2.11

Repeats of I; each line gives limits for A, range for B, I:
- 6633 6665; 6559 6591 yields 1.00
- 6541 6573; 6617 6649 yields 1.43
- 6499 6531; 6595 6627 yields 1.18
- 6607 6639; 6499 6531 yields 1.00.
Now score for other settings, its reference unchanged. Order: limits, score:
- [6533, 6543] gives -0.02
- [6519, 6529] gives 0.17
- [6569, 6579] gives -0.24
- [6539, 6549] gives 0.03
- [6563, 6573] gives 0.11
